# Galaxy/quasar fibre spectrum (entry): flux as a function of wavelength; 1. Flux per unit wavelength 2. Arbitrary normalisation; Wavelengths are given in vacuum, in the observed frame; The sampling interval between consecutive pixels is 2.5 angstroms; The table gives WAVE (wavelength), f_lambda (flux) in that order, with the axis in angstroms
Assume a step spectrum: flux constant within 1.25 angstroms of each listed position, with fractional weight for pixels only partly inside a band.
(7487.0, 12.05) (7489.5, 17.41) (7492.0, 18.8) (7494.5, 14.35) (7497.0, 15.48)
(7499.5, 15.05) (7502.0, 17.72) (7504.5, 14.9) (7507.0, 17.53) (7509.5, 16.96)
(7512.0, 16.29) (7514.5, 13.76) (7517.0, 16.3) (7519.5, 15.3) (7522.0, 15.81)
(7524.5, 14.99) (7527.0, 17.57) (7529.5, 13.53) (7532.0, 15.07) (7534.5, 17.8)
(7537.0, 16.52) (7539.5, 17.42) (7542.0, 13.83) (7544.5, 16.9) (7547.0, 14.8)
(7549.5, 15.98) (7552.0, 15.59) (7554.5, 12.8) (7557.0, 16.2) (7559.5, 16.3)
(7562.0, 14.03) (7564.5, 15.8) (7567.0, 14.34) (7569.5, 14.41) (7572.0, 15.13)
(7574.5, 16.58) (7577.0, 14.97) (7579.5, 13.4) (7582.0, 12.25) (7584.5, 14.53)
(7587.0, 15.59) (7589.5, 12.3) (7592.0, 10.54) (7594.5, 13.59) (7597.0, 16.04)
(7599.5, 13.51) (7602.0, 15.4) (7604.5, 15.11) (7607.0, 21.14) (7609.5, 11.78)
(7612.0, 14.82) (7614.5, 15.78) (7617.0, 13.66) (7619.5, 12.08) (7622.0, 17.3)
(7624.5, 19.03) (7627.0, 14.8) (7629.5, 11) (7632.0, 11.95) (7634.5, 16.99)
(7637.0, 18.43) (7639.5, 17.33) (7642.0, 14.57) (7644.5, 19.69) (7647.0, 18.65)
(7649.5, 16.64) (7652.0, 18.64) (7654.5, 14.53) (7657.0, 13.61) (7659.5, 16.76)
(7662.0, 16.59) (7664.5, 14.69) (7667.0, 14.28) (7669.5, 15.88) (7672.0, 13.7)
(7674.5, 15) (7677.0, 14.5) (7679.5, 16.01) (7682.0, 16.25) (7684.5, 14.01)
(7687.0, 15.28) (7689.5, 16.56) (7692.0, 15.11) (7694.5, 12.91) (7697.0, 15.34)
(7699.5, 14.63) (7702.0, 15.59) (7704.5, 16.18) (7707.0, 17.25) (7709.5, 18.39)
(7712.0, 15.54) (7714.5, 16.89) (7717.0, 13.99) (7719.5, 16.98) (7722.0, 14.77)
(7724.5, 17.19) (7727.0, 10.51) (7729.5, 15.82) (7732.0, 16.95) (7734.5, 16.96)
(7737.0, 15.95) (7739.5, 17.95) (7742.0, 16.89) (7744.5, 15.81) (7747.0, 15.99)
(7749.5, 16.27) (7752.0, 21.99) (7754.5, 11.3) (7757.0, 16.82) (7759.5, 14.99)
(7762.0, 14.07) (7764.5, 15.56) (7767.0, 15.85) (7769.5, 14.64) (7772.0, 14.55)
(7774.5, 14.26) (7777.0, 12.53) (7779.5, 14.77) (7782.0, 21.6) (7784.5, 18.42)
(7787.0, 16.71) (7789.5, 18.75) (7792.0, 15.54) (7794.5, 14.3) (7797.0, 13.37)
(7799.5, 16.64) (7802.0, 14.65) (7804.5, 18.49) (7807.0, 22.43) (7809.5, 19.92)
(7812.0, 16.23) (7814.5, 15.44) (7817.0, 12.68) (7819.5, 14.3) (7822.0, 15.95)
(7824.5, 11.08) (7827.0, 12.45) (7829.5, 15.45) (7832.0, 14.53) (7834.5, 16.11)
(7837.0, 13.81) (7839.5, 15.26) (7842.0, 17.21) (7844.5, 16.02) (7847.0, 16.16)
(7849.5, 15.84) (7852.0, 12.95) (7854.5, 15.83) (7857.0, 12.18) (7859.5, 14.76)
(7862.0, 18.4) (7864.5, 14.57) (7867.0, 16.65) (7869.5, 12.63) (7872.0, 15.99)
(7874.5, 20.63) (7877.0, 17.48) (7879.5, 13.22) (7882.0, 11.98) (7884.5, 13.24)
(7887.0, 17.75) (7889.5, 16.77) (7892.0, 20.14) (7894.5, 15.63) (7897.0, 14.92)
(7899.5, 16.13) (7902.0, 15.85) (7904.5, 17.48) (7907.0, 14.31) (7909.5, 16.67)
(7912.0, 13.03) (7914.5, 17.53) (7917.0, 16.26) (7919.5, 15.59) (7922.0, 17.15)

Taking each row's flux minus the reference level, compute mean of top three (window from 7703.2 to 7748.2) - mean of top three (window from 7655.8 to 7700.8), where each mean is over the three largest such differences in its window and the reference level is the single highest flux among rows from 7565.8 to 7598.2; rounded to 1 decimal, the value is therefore 1.2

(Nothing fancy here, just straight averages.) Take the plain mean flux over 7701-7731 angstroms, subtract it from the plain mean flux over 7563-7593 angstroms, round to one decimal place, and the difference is -1.6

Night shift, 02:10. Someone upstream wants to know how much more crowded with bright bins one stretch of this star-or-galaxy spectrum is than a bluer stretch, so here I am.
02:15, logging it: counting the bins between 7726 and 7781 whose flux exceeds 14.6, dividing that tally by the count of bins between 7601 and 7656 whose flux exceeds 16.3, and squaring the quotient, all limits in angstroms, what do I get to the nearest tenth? 2.6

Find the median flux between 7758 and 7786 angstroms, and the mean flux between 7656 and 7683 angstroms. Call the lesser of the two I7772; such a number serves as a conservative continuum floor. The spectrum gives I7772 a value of 14.8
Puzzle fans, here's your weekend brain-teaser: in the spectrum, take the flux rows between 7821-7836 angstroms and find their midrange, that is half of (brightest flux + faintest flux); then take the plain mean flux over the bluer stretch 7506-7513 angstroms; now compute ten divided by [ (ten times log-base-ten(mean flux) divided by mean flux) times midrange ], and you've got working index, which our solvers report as 1.01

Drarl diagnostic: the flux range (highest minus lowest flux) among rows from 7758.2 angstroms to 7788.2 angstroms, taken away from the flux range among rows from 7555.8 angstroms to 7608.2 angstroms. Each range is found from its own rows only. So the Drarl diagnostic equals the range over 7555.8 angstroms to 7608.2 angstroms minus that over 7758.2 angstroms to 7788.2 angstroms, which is 1.5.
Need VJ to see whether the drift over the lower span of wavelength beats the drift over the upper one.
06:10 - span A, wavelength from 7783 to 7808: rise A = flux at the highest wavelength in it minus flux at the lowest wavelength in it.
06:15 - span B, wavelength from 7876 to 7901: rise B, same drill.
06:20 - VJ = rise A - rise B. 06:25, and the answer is 5.4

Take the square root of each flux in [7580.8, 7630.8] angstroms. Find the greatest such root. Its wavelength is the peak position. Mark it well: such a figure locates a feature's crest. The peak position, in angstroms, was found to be 7607.0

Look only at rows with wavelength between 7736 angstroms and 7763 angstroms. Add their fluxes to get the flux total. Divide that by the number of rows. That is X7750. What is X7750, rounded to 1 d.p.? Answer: 16.2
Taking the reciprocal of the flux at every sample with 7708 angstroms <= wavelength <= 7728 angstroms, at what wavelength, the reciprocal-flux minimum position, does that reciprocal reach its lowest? 7709.5 angstroms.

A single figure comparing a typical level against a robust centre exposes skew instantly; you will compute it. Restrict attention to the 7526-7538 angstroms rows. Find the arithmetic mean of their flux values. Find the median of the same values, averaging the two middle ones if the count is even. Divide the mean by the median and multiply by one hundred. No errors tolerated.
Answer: 97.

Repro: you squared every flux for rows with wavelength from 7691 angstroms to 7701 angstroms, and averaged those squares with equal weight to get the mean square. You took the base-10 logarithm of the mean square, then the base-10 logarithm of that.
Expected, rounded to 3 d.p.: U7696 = 0.366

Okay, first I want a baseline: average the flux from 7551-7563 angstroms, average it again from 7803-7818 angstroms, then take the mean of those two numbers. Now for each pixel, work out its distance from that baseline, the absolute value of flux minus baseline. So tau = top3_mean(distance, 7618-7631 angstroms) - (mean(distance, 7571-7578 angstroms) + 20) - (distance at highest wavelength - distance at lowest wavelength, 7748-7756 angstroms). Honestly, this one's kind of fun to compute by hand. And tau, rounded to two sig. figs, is -22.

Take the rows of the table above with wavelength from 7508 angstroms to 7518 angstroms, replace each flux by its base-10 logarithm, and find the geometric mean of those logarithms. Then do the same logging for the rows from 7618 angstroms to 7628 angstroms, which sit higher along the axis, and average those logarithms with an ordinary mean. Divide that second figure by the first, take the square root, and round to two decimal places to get 1.00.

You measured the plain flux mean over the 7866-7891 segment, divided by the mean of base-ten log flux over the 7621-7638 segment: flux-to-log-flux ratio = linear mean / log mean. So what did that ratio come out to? 13.2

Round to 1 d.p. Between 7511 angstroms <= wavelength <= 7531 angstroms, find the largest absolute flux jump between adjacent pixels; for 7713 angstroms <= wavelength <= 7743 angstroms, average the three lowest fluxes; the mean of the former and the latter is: 8.6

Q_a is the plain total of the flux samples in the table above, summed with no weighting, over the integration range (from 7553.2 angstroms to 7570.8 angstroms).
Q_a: 104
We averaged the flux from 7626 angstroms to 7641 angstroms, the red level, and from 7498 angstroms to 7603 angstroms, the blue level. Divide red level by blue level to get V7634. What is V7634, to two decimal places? 0.99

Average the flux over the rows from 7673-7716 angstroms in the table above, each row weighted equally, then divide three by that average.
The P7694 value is 0.192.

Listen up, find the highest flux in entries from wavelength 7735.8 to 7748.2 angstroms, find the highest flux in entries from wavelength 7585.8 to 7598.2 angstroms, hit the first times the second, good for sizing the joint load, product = 288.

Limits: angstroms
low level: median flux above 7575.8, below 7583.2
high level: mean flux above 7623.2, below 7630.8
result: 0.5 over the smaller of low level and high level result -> 0.0373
